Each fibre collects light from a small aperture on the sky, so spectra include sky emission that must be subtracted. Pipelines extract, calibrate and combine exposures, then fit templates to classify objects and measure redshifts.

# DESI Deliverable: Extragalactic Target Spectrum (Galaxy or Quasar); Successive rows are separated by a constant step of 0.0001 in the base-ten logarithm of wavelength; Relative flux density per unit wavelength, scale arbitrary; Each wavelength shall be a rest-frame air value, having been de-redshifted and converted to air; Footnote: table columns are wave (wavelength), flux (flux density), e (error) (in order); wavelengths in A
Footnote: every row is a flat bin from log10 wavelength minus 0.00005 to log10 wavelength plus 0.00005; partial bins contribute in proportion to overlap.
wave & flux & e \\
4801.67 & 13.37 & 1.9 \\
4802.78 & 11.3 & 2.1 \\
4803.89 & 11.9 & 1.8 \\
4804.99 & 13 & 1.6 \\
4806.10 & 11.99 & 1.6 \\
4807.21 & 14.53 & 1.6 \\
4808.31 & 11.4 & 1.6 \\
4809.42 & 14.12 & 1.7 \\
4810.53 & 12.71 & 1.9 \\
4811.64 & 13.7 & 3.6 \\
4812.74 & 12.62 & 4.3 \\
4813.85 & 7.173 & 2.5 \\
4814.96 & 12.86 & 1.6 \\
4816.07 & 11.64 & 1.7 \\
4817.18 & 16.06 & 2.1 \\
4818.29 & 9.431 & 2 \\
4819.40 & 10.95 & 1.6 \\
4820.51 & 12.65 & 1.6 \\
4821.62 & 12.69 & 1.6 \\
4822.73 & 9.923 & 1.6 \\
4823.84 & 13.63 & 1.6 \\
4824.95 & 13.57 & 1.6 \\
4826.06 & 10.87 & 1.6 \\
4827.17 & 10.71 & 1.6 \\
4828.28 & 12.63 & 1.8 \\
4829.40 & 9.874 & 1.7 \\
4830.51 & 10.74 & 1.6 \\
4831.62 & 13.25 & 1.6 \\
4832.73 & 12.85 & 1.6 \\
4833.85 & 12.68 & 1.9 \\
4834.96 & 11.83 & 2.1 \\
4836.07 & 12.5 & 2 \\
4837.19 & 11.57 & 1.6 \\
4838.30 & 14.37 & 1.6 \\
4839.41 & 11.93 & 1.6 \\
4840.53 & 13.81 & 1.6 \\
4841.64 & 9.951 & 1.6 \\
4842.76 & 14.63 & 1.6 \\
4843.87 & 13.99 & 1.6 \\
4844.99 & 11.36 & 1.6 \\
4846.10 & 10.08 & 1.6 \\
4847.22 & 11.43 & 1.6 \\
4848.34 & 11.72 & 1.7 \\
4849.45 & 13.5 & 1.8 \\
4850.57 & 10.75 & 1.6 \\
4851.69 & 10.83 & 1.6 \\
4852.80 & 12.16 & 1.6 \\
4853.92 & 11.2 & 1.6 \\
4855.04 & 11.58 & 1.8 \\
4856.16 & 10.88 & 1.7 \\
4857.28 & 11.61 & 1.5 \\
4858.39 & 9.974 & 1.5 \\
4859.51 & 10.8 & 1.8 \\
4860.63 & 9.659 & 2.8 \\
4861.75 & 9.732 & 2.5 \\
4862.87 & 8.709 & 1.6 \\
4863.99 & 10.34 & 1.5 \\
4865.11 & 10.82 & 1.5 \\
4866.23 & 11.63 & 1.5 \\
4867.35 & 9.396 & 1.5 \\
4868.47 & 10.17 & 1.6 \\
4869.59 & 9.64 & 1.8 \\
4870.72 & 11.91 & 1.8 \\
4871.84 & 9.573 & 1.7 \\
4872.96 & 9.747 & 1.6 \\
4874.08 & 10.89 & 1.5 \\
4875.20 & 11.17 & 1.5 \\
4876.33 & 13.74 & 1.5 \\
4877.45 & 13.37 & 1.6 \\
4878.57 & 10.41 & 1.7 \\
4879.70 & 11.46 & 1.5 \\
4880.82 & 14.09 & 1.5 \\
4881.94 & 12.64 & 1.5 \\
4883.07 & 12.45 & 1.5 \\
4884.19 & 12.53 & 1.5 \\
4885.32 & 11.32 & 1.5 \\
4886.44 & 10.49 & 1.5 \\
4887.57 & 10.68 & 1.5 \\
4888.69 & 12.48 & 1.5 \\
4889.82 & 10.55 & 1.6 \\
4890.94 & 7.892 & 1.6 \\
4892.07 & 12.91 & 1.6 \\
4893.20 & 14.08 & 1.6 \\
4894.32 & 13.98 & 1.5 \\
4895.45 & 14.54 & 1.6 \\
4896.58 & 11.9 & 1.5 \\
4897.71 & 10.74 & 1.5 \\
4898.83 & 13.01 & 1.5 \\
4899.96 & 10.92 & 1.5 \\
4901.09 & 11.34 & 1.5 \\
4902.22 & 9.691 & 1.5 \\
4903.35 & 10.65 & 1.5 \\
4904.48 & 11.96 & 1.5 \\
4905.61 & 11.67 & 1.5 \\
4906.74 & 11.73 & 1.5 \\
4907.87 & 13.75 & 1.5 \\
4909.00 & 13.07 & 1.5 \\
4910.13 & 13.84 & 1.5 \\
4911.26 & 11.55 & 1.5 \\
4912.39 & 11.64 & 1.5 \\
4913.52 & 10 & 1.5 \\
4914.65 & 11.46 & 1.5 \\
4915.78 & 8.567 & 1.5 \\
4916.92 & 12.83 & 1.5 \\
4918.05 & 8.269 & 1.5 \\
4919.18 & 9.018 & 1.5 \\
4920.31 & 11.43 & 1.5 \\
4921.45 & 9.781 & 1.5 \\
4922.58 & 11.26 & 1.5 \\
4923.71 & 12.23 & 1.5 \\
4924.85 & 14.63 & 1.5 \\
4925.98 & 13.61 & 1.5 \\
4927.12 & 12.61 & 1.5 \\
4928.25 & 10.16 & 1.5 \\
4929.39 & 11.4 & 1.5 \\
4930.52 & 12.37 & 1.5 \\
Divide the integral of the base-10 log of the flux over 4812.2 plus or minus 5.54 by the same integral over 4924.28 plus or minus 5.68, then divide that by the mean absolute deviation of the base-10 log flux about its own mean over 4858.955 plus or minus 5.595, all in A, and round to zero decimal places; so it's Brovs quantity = 31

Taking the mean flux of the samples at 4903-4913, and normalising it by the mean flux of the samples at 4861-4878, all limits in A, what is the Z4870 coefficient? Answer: 1.14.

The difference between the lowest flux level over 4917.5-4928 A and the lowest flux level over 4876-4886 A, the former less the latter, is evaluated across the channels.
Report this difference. -2.1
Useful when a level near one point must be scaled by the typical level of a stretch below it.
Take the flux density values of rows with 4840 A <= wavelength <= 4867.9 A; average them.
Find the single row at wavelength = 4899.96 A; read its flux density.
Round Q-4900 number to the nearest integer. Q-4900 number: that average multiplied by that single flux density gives 123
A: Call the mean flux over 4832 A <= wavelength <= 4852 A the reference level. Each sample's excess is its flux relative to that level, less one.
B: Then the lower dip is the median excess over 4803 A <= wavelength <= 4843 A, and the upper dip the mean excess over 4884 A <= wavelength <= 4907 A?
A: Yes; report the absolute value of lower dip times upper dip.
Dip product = 0.0015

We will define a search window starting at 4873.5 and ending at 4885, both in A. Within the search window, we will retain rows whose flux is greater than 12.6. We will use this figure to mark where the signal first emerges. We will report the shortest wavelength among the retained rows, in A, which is 4876.33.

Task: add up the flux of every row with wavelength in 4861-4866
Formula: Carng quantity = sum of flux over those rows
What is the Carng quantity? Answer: 40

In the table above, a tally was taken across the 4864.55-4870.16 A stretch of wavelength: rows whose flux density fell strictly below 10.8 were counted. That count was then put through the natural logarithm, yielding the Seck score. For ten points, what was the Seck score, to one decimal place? 1.1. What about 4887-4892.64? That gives 1.1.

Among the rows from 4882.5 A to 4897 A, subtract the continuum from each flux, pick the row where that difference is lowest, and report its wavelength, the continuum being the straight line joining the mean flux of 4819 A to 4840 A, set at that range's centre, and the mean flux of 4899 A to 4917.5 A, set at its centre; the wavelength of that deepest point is 4890.94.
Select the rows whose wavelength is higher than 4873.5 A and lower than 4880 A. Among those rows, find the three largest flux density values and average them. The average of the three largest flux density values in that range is 12.9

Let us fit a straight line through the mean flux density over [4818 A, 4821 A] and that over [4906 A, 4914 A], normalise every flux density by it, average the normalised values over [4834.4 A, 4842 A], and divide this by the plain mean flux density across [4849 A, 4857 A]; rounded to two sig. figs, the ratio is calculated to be 0.094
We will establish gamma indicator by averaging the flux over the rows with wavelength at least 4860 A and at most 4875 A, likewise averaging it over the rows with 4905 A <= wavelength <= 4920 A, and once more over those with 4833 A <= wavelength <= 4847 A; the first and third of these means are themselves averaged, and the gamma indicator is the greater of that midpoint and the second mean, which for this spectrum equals 11.3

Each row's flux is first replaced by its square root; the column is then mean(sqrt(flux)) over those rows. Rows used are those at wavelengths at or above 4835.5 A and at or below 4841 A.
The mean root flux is 3.58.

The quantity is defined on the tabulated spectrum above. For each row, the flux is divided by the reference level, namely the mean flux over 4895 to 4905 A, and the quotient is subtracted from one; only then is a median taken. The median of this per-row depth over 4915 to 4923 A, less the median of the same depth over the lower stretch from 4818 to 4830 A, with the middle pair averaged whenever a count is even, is 0.10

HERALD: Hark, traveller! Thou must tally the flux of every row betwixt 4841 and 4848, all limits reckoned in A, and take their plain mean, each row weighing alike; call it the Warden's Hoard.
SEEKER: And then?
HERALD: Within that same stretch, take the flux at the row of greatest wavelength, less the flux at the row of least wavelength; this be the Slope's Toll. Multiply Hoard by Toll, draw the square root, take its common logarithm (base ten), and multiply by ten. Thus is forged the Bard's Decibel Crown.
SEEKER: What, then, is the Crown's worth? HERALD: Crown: 6.2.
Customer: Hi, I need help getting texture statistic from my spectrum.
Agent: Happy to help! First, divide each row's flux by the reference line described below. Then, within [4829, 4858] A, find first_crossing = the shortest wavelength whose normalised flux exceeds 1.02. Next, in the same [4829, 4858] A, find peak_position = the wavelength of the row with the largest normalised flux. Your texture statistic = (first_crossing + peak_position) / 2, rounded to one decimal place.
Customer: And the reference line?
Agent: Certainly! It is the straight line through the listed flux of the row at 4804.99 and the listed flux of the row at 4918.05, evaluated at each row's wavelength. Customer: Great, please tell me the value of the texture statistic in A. 4837.2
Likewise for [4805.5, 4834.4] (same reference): 4812.2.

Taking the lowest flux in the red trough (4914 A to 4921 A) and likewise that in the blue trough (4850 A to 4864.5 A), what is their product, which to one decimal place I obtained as 72.0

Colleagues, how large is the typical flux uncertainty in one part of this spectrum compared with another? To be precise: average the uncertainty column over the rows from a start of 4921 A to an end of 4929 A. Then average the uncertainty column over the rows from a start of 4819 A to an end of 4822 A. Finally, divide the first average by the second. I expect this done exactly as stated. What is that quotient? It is 0.937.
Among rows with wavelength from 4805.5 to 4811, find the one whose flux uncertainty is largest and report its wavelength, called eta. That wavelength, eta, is 4810.53 A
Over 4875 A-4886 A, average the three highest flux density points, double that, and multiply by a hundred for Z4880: 2747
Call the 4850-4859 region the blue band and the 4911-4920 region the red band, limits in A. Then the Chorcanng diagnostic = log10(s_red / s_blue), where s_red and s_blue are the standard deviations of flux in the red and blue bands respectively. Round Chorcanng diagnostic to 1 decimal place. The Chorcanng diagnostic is 0.4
